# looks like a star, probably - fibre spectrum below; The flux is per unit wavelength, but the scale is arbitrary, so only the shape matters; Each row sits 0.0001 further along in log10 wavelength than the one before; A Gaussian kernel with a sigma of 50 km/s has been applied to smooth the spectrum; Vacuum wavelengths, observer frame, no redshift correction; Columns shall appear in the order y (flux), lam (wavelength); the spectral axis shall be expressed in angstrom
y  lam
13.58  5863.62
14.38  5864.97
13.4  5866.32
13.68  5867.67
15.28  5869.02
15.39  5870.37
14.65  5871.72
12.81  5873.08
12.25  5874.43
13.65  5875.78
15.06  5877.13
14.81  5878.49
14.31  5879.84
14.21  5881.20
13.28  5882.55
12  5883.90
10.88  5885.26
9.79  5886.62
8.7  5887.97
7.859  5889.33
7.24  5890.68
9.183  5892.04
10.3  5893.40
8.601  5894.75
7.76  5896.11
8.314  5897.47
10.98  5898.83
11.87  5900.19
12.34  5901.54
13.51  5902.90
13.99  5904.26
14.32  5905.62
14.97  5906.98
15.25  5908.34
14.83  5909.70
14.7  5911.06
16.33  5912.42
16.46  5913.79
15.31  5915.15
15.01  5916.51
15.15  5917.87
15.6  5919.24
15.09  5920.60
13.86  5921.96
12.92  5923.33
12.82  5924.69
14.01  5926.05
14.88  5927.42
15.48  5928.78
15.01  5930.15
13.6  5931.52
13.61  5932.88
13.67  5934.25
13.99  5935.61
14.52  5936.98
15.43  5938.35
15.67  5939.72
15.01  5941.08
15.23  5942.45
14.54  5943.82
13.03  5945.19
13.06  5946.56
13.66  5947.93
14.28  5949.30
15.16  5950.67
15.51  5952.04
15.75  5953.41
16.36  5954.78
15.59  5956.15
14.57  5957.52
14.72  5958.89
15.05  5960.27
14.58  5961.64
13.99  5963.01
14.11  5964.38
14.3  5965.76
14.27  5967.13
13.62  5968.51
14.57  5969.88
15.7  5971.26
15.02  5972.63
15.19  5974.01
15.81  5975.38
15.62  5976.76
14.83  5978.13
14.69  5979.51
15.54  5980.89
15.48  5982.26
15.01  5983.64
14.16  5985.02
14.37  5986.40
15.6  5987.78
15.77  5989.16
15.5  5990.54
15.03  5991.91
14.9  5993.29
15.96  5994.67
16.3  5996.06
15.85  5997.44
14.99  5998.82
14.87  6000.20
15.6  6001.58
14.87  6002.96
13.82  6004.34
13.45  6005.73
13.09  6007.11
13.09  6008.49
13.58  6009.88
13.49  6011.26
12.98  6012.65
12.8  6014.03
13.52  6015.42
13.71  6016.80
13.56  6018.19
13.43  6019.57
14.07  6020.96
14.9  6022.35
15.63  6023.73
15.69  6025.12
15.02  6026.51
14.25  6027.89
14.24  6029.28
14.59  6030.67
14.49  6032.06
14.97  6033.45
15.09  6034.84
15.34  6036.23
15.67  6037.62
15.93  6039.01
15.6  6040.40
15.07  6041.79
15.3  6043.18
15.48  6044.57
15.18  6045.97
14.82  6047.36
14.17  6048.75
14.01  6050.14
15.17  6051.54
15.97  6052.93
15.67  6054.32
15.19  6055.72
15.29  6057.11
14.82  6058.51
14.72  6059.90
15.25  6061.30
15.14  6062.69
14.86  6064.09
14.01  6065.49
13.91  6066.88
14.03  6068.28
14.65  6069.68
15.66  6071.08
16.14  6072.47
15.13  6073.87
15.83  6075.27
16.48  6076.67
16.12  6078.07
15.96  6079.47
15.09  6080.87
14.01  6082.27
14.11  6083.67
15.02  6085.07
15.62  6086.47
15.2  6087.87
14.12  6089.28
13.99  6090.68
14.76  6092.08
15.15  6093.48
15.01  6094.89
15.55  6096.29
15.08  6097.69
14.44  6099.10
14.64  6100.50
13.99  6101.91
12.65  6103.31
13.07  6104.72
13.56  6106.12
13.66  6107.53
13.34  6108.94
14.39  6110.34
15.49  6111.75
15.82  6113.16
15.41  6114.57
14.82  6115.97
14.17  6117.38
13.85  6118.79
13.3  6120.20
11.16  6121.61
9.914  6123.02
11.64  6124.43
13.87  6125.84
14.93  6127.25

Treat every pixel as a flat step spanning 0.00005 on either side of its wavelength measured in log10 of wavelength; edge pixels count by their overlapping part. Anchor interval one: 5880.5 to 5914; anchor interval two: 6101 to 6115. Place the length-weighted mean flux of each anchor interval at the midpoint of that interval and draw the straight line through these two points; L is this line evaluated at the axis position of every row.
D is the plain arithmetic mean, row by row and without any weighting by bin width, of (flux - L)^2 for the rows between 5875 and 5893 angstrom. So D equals 8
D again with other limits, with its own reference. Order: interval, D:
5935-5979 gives 6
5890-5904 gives 7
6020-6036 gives 3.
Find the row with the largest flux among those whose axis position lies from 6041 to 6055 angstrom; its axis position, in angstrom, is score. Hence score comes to 6052.93 angstrom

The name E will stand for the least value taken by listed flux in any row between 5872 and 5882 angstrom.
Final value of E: 12.25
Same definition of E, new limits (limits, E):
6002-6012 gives 13.09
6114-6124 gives 9.914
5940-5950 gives 13.03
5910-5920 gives 14.7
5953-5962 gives 14.57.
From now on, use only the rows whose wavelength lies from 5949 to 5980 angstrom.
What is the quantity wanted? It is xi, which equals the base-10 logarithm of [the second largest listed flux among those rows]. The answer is 1.20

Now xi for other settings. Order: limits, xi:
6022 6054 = 1.20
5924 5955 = 1.20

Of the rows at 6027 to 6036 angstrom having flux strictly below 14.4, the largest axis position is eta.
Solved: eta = 6029.28 angstrom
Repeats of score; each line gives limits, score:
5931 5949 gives 5939.72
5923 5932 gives 5928.78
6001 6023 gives 6001.58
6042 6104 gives 6076.67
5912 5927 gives 5913.79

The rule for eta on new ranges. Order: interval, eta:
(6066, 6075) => 6068.28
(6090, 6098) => 6090.68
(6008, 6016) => 6015.42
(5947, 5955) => 5949.30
